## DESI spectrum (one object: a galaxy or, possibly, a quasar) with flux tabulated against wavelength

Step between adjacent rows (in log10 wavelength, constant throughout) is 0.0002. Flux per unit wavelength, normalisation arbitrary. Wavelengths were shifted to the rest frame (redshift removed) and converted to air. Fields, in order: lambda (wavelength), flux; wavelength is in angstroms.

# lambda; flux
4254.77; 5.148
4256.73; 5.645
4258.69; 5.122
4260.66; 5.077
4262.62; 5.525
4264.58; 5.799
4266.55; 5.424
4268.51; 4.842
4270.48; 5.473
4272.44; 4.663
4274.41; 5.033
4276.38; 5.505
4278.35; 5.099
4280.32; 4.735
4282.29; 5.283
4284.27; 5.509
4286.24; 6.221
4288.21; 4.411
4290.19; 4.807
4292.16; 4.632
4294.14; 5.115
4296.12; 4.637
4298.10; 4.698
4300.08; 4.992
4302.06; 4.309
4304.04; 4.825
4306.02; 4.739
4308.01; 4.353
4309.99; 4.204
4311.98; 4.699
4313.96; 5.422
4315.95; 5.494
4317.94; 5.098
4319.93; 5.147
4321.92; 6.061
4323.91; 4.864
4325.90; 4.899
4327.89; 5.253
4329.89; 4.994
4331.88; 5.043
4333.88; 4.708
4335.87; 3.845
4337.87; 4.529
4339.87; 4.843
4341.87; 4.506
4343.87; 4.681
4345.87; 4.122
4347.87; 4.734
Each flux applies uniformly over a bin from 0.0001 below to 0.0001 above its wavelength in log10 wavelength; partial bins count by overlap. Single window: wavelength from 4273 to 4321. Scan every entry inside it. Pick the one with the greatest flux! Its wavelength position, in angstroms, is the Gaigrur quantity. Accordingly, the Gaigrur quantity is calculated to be 4286.24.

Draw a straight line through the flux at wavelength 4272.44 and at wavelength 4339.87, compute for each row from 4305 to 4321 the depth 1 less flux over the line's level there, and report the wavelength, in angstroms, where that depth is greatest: 4309.99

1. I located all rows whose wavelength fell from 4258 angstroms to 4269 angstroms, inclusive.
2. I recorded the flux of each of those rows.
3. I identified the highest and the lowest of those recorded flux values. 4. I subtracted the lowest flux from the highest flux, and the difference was 1.0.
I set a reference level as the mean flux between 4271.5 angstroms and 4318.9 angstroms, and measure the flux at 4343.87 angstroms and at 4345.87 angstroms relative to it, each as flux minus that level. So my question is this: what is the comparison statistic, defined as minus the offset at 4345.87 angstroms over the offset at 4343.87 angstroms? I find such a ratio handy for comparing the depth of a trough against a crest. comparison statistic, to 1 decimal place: -3.2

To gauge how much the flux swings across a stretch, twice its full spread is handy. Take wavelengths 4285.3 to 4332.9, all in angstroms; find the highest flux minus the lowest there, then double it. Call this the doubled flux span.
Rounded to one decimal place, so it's 4.0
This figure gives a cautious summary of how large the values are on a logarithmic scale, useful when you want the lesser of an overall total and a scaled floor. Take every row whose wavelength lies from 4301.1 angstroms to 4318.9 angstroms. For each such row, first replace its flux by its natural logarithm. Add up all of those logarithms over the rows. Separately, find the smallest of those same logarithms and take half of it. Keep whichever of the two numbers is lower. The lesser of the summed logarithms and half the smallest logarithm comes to 0.72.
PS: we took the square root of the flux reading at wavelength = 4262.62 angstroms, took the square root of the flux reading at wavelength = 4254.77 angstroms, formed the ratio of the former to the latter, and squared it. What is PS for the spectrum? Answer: 1.07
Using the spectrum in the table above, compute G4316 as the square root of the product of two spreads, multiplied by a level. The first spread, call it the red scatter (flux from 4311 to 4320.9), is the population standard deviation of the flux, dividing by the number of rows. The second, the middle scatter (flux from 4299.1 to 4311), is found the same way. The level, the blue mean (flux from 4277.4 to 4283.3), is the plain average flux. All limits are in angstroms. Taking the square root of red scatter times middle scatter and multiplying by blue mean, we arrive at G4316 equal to 1.5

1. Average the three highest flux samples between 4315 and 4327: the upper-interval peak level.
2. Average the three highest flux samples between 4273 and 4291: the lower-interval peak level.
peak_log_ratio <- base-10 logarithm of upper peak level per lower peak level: -0.014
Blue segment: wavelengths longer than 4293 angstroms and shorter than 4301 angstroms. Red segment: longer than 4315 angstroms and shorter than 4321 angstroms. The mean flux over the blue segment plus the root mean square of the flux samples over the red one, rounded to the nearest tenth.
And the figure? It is 10.1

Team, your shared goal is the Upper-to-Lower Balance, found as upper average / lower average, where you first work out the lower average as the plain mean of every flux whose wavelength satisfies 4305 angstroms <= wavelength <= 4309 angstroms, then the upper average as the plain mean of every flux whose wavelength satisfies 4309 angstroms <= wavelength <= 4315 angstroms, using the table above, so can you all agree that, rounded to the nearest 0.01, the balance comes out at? 1.05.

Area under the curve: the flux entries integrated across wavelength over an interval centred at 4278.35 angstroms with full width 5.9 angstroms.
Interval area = 30.2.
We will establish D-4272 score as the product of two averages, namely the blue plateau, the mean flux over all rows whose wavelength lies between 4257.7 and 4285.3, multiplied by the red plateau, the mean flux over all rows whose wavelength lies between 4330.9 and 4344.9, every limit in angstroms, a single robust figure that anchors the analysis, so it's 24.0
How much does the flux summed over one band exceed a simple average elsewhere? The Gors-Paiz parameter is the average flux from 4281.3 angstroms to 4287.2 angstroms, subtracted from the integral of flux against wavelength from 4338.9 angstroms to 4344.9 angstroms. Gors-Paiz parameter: 22.4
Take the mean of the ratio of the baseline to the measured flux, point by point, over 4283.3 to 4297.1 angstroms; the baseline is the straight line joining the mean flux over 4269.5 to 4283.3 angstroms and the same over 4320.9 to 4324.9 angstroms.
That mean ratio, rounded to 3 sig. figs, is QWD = 1.05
